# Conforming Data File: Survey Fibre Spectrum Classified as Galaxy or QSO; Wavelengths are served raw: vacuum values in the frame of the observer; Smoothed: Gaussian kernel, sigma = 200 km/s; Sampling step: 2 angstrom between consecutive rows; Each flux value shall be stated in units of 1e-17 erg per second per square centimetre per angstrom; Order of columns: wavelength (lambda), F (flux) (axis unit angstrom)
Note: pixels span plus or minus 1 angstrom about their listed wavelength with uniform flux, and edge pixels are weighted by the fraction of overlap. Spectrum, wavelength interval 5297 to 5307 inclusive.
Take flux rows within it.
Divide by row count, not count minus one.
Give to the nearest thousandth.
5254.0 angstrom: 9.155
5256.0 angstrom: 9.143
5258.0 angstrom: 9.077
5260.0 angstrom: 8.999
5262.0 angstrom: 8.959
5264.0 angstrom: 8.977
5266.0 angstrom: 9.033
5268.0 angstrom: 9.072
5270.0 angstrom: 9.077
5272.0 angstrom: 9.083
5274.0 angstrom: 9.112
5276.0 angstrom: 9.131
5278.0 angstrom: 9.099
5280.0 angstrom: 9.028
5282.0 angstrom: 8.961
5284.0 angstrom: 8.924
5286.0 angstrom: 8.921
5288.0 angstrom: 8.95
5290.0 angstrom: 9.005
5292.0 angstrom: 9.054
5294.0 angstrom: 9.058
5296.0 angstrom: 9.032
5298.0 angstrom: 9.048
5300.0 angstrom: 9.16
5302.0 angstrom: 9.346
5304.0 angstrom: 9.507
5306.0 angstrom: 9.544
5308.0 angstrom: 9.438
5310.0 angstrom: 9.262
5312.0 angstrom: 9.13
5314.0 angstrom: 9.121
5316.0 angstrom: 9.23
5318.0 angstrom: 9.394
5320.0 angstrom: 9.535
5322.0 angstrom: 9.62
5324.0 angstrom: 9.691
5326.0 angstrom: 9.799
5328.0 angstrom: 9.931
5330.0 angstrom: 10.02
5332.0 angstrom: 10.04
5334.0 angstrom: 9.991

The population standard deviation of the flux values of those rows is 0.193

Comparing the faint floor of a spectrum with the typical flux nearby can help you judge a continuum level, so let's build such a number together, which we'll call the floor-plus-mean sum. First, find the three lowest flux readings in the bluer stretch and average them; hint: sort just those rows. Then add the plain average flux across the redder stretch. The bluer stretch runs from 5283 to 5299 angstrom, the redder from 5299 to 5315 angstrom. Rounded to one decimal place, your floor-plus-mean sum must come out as 18.2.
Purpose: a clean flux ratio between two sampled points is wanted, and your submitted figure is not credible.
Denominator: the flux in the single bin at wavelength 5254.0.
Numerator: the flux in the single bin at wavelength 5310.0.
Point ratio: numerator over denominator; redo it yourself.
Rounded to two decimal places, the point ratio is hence 1.01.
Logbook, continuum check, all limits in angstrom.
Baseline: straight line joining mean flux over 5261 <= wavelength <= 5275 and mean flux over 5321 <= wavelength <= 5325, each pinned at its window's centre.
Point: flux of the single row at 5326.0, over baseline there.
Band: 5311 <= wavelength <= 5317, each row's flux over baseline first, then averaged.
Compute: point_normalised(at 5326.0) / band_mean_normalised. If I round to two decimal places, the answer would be 1.06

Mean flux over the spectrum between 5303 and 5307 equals 9.5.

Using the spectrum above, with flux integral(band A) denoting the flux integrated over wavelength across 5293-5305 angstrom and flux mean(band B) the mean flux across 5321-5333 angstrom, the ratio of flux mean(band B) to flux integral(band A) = 0.0893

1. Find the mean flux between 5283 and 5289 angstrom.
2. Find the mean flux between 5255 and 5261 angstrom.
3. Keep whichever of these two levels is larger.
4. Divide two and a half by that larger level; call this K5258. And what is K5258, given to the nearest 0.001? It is 0.276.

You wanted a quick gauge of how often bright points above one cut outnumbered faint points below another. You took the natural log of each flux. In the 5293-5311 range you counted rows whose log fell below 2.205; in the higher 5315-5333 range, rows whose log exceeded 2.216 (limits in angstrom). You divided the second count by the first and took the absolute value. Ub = 3.0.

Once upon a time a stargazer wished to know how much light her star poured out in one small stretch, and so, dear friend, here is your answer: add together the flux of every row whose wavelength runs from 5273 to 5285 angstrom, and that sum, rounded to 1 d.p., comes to 54.3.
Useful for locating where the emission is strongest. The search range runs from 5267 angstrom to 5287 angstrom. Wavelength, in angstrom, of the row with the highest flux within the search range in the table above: 5276.0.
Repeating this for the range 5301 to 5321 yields 5306.0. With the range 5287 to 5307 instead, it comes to 5306.0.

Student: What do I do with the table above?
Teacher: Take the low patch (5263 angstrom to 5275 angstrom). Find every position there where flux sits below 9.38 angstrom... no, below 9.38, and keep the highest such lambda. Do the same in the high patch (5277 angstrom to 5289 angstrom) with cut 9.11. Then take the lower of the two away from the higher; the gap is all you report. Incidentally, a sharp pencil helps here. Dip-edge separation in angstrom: 14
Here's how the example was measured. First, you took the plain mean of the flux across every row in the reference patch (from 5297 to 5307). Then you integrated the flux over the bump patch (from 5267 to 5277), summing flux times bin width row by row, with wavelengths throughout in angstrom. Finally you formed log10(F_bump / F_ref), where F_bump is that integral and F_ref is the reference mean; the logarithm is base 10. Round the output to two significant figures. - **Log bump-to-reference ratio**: 0.99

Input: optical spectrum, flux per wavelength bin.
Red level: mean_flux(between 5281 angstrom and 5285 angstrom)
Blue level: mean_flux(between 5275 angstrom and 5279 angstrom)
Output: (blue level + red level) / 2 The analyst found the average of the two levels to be 9.03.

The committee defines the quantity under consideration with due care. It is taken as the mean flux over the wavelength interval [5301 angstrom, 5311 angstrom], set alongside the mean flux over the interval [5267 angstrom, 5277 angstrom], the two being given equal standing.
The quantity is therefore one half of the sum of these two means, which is 9.26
